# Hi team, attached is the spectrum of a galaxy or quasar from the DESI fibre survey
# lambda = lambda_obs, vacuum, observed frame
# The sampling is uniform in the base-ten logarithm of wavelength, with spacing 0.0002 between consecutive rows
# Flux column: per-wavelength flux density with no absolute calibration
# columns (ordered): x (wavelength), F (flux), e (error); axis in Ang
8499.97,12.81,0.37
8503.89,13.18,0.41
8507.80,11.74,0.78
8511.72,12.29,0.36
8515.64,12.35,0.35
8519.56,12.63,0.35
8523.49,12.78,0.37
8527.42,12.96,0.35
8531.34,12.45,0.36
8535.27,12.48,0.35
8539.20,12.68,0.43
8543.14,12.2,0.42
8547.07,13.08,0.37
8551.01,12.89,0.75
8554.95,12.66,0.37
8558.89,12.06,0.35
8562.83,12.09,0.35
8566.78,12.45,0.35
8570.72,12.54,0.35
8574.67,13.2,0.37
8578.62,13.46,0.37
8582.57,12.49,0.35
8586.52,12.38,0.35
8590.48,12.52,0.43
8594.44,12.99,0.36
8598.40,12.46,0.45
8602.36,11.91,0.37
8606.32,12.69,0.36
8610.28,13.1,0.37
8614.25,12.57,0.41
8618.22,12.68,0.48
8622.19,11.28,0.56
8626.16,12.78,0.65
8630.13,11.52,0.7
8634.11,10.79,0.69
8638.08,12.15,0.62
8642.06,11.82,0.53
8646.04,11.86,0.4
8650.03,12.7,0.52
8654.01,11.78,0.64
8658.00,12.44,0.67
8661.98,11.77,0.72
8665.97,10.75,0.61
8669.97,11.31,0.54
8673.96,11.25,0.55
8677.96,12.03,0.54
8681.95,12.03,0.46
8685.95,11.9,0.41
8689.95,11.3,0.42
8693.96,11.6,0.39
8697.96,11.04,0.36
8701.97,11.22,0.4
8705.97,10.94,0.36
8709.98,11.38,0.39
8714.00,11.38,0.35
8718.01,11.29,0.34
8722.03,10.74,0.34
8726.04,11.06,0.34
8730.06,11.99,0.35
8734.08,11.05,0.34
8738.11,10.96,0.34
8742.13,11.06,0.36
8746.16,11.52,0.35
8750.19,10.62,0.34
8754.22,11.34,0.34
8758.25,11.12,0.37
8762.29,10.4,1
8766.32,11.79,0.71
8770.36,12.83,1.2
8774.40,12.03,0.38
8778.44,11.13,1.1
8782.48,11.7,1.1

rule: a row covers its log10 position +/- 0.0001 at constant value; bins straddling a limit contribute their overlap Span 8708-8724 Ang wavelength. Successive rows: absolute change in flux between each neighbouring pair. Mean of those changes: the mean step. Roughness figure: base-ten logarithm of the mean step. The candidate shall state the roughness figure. -0.67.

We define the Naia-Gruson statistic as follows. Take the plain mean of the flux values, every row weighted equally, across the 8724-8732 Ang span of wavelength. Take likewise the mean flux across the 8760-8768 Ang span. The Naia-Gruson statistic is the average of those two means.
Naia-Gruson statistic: 11.3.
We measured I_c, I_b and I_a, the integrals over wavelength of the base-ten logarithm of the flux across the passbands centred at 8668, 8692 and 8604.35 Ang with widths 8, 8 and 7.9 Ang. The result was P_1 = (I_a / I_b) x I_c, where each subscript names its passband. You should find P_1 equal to 8.48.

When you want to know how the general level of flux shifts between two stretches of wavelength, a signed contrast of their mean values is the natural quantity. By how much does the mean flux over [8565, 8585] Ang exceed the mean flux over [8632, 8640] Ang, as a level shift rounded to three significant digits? 1.36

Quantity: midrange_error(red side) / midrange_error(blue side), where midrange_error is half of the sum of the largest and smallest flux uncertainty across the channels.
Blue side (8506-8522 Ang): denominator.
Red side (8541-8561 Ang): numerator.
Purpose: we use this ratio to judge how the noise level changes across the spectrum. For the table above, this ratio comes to 0.97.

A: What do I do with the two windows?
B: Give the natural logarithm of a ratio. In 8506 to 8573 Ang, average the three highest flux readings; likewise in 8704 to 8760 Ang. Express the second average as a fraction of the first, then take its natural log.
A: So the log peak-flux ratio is -0.11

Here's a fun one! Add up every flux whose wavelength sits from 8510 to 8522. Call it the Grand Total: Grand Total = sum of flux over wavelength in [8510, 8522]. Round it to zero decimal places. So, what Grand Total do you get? 37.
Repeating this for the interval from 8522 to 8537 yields 51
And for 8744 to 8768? 67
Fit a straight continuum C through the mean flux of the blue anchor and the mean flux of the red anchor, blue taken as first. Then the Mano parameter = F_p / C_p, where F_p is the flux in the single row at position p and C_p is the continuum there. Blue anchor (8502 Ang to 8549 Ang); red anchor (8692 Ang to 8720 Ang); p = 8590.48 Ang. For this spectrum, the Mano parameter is 1.03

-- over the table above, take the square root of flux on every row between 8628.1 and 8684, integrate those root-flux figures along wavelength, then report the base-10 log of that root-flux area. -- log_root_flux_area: 2.28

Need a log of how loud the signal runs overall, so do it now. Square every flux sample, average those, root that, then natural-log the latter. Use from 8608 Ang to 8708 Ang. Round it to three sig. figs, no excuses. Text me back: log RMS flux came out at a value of 2.47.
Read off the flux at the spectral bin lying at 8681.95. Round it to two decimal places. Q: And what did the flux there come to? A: 12.03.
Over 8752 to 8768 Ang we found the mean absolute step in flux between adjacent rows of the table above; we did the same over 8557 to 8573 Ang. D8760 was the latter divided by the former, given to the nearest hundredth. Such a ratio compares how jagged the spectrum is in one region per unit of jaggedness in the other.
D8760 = 0.21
